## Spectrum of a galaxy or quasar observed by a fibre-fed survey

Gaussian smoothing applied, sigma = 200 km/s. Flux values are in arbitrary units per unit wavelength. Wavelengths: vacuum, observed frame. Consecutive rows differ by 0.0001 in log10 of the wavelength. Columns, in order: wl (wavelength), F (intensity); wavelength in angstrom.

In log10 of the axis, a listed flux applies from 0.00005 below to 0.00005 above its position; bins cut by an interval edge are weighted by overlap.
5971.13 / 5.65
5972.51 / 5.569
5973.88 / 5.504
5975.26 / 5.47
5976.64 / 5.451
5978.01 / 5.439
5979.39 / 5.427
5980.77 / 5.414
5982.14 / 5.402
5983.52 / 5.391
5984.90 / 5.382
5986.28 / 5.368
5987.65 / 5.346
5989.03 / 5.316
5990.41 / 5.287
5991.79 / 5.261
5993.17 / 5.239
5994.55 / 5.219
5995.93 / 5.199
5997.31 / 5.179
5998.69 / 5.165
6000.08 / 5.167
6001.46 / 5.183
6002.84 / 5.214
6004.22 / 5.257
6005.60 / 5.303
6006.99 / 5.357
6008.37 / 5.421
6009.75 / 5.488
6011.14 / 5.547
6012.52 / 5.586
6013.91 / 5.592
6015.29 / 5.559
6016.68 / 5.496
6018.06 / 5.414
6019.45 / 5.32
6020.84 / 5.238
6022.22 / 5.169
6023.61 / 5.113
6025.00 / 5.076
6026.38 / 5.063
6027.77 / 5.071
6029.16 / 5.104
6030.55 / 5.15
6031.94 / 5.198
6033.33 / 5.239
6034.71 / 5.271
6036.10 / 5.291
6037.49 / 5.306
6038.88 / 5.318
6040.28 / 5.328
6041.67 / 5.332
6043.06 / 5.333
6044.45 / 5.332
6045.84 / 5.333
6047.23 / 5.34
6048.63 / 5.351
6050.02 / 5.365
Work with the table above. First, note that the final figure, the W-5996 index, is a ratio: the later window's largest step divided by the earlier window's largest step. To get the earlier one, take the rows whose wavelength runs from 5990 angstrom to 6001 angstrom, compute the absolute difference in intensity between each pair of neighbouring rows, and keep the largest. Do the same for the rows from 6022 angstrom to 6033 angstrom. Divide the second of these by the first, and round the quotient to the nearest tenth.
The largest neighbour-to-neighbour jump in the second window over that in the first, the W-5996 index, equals 2.2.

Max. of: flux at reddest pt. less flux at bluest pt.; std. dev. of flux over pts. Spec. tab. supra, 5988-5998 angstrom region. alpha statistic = 0.05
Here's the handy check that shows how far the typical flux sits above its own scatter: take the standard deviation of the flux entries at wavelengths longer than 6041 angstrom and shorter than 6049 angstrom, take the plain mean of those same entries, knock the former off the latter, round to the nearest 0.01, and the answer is 5.33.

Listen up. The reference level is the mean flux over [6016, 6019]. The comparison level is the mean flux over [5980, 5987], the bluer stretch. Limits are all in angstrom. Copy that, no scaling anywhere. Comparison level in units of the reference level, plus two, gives 2.99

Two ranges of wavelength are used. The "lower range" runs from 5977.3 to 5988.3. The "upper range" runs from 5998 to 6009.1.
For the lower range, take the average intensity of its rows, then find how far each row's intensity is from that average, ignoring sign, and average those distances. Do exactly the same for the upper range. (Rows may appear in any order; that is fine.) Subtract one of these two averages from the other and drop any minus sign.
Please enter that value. 0.052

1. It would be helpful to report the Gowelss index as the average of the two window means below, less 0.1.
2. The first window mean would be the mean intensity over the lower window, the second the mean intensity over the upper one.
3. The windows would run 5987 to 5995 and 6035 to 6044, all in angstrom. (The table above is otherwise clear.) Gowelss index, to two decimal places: 5.20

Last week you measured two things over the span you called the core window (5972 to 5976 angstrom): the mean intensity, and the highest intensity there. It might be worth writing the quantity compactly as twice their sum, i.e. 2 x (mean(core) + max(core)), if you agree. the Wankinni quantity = 22.2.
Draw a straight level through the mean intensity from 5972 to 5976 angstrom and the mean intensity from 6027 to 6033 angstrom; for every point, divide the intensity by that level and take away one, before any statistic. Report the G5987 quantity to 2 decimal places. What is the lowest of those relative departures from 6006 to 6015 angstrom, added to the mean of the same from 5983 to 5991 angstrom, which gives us 0.00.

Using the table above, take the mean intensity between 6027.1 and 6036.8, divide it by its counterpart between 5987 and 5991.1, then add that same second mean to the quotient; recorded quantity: 6.29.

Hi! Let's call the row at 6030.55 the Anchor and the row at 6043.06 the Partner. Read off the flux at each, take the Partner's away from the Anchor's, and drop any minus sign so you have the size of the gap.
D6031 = 0.18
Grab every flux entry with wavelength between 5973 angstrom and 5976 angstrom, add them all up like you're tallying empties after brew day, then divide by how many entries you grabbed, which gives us 5.49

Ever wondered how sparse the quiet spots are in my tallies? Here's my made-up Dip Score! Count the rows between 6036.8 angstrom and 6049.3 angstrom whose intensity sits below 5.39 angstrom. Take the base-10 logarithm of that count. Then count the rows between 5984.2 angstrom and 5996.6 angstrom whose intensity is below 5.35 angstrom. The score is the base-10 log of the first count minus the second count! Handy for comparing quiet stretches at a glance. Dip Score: -6.0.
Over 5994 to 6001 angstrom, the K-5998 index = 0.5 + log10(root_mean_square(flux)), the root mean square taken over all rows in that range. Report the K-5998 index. 1.21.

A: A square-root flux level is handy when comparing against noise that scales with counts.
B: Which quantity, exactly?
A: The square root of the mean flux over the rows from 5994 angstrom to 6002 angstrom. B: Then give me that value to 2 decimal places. 2.28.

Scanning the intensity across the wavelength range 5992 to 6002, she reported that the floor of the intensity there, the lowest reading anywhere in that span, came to 5.165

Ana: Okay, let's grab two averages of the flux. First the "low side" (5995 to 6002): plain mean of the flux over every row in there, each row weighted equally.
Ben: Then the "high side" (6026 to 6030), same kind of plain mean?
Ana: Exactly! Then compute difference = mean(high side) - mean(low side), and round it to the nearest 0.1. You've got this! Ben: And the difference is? -0.1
